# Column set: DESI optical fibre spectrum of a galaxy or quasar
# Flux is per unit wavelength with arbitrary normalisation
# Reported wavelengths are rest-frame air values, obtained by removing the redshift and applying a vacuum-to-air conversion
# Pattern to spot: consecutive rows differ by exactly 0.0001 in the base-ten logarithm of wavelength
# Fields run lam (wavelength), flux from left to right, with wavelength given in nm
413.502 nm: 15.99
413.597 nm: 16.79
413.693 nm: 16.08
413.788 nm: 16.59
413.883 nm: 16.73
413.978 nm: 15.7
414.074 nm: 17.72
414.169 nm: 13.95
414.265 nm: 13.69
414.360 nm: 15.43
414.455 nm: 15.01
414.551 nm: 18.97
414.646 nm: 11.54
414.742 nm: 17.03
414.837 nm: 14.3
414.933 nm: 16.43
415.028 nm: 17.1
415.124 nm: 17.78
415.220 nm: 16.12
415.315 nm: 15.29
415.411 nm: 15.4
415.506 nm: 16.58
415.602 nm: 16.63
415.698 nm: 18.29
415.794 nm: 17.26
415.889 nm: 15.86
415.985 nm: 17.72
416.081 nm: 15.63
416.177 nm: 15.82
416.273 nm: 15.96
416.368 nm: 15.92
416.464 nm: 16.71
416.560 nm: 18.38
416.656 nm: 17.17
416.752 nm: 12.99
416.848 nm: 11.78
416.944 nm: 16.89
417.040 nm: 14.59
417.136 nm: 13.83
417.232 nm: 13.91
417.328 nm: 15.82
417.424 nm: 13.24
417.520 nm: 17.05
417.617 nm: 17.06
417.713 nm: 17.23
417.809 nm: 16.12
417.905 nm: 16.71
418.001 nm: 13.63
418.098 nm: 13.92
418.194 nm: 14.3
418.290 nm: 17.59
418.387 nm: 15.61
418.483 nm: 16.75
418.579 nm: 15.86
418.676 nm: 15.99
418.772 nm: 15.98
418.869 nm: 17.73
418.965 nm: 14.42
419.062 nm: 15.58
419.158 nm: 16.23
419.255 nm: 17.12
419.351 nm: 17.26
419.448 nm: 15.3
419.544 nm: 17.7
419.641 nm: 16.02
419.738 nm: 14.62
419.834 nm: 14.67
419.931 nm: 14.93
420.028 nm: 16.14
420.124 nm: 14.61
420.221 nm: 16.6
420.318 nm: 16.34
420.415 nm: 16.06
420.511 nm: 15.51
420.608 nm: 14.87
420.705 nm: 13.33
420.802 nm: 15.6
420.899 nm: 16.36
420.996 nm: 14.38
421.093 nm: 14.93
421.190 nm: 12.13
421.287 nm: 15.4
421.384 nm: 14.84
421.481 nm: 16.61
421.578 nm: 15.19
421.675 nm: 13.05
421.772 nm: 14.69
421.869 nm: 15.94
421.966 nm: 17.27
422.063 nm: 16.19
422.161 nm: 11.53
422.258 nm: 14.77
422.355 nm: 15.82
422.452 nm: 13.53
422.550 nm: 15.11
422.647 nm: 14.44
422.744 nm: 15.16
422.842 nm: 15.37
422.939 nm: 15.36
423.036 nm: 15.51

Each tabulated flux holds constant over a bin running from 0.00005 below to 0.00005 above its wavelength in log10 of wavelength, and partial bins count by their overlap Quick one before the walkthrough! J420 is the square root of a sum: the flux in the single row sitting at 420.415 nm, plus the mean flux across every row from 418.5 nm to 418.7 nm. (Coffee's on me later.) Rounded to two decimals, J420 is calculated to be 5.66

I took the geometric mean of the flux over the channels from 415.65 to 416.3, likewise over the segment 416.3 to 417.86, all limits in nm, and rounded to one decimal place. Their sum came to 32.0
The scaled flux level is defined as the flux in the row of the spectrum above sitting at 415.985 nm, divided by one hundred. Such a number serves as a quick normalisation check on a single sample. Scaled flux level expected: 0.177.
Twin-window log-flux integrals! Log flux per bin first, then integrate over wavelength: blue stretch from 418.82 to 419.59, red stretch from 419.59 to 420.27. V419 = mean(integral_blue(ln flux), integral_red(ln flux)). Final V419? 2.0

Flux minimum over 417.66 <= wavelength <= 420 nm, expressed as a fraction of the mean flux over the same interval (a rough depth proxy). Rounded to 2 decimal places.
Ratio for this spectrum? 0.86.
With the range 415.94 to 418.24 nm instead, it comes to 0.76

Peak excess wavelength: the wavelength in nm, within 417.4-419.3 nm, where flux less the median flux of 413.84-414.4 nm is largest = 418.869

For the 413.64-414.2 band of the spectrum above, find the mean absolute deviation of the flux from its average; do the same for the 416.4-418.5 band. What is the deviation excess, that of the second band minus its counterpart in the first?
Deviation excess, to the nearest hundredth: 0.70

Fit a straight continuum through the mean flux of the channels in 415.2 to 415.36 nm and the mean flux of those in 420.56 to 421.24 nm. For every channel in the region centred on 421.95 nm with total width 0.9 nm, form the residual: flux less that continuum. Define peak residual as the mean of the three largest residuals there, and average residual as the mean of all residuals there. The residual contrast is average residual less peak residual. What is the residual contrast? -1.5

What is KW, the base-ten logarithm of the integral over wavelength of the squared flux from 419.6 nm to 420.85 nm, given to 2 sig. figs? 2.5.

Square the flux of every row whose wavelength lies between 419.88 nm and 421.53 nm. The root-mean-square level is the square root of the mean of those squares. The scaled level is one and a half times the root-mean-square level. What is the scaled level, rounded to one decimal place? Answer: 22.9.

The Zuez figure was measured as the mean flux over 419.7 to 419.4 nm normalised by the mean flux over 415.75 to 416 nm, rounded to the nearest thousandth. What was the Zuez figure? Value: 0.964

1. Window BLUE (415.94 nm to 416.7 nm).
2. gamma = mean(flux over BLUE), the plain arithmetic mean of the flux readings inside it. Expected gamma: 16.7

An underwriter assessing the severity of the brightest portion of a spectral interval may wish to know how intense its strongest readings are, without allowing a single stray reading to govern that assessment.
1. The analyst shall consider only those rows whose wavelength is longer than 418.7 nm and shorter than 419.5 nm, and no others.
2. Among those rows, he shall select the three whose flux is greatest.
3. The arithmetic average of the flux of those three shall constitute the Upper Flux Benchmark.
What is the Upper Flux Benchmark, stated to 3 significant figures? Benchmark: 17.4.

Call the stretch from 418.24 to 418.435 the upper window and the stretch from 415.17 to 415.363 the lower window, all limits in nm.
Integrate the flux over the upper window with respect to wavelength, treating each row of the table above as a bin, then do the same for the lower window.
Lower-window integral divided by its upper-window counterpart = 0.94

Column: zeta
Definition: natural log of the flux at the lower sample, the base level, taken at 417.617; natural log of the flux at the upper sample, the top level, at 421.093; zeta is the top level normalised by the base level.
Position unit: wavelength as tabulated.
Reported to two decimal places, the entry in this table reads 0.95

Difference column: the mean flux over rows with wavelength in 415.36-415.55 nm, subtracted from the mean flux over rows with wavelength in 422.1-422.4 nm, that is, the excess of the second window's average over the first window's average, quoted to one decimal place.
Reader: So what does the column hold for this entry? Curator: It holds -1.9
